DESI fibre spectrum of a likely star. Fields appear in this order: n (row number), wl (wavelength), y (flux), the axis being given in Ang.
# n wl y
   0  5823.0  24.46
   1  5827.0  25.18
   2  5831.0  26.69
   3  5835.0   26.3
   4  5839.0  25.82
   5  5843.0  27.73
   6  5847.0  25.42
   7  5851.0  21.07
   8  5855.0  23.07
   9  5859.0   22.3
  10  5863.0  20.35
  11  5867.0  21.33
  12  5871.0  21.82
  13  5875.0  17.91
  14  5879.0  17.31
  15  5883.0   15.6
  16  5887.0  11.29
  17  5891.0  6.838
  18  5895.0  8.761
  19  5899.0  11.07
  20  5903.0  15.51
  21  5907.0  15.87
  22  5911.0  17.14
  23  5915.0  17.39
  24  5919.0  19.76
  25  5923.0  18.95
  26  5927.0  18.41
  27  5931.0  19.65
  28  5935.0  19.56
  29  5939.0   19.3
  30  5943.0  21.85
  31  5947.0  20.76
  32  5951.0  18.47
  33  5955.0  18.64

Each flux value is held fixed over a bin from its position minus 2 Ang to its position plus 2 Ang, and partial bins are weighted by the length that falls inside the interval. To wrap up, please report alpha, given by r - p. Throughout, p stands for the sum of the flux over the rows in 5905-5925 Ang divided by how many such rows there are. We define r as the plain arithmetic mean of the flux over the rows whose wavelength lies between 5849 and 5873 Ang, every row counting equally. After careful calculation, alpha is 4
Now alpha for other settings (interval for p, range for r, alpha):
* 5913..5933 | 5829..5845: 8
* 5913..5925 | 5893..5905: -7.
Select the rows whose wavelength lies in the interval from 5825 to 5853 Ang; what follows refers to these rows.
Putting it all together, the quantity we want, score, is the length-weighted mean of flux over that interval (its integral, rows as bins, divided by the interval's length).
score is 25.5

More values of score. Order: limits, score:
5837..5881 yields 22.2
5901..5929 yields 17.6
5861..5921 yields 15.9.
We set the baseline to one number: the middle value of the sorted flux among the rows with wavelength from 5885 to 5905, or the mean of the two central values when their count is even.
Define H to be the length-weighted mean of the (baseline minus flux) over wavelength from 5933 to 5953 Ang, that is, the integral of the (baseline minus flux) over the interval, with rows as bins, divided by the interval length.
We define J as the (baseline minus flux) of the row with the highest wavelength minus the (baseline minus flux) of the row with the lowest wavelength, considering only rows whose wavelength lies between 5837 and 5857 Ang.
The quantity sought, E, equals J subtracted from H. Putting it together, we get -12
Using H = -8.9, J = 3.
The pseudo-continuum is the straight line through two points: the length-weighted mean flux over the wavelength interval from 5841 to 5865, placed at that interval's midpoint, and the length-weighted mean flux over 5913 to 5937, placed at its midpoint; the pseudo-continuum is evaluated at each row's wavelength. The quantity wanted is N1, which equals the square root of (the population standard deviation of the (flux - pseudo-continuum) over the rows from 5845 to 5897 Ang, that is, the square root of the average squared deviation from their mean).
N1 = 2.2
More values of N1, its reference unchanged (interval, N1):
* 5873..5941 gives 2.2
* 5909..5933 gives 1.2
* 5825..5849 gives 1.0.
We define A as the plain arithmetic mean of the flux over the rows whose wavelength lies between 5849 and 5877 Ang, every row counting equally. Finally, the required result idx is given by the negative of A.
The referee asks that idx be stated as -21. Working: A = 21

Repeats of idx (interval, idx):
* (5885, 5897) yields -9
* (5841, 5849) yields -27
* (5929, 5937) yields -20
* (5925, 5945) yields -20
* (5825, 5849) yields -26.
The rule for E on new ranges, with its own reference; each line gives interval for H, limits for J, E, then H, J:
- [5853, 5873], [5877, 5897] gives -19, -10.7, 9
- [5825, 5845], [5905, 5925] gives -12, -15.3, -3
